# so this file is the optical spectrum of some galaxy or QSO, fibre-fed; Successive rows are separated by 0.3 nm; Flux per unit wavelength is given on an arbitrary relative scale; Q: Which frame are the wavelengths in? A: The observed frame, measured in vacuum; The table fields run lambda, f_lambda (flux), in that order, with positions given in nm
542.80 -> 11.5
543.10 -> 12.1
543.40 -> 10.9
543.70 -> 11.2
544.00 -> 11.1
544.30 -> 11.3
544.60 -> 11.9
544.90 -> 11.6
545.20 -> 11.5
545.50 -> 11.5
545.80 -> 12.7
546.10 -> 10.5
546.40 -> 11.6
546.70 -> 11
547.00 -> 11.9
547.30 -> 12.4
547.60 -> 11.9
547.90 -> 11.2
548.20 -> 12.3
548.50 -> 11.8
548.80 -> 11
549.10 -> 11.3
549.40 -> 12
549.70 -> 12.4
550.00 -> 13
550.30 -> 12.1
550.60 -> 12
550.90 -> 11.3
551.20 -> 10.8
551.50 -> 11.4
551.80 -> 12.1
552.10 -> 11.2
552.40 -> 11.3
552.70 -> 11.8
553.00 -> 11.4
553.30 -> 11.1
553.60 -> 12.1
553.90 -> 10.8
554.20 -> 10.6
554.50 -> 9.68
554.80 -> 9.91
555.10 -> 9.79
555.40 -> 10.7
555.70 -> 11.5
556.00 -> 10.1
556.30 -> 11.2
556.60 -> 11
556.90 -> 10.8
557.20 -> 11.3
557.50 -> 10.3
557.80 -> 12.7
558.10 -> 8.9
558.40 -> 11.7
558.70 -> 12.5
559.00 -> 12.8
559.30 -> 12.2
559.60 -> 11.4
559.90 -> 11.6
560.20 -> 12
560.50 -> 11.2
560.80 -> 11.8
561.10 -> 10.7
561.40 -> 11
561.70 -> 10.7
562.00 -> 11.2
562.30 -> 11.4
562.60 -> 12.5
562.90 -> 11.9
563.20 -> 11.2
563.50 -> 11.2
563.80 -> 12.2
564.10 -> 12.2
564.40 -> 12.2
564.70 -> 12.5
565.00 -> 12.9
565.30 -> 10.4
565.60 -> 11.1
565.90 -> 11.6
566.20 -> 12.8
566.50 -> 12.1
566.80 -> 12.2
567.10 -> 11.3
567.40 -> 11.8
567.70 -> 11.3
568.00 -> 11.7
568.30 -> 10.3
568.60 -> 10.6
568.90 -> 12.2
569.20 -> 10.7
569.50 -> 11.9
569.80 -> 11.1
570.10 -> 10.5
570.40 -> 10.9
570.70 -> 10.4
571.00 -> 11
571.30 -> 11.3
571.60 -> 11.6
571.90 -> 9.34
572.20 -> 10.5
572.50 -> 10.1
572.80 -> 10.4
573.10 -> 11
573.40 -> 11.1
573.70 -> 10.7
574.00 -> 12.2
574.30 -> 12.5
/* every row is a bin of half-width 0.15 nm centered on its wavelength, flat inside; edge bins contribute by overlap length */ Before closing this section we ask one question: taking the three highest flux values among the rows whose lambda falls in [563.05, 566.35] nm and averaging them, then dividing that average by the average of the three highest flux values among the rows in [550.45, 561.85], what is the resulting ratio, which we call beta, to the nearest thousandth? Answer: 1.005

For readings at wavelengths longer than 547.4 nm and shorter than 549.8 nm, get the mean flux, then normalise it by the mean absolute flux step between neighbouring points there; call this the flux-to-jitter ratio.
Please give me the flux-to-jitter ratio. 18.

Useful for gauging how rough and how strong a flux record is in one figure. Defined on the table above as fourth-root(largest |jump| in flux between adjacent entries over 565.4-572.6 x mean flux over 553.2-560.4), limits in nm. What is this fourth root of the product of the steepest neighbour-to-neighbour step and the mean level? 2.24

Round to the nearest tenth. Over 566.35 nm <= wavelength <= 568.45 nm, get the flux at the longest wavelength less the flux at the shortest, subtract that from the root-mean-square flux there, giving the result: 13.3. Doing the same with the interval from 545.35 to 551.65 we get 11.8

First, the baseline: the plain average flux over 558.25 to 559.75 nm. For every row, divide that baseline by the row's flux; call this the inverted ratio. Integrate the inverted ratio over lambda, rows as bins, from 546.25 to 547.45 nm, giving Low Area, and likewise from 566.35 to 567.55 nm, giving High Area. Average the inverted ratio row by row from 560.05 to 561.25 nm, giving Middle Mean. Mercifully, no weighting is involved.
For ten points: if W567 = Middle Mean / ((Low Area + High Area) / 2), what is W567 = 0.86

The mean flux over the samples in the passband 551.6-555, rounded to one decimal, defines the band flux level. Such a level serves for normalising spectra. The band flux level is 11.1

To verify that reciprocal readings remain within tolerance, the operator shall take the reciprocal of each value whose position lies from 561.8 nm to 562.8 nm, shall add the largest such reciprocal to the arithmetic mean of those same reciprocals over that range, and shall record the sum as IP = 0.175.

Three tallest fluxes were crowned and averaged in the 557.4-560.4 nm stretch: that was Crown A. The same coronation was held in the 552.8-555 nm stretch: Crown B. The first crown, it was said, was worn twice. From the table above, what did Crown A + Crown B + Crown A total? 36.9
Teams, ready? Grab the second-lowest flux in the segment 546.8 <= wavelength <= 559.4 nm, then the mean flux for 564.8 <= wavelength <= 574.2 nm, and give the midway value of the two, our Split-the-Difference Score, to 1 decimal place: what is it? 10.4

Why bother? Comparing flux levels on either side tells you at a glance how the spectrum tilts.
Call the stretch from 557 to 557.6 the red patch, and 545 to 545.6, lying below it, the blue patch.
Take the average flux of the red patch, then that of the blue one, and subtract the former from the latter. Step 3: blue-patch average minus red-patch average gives 0.7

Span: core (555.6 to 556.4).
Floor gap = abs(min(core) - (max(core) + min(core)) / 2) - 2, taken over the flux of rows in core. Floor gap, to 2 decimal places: -1.30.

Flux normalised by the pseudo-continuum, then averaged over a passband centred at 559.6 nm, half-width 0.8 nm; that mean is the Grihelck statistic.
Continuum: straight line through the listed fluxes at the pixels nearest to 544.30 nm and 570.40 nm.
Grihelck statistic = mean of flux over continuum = 1.084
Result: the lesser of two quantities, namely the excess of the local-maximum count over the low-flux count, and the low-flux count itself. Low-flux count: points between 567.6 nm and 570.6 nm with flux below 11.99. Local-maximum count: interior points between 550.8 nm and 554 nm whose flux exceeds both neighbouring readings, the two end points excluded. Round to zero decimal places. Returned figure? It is -6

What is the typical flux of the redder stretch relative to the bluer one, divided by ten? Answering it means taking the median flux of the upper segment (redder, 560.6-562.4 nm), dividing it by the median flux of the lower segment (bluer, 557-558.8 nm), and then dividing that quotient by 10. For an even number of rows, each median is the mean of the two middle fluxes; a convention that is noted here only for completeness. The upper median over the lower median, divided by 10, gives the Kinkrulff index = 0.097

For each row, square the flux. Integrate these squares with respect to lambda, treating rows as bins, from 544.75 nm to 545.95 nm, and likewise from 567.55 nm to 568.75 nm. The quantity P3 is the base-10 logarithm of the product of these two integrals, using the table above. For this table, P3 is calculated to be 4.39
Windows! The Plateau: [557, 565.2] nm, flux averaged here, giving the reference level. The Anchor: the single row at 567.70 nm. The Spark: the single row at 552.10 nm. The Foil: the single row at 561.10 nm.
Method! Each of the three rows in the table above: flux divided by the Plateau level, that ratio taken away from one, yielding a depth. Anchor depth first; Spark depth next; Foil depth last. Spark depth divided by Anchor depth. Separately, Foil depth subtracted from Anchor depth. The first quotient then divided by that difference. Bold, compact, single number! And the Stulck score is -25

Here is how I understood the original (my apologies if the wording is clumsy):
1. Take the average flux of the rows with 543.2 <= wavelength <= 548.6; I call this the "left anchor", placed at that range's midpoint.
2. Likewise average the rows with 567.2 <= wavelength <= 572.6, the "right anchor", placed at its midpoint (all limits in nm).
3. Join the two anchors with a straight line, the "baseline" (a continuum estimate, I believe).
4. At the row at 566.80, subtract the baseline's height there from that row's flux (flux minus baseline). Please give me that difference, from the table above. 1.2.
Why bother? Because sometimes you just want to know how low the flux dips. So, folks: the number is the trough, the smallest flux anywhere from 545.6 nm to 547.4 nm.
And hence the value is 10.5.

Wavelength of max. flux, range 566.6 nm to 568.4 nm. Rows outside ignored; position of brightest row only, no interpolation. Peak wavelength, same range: 566.80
